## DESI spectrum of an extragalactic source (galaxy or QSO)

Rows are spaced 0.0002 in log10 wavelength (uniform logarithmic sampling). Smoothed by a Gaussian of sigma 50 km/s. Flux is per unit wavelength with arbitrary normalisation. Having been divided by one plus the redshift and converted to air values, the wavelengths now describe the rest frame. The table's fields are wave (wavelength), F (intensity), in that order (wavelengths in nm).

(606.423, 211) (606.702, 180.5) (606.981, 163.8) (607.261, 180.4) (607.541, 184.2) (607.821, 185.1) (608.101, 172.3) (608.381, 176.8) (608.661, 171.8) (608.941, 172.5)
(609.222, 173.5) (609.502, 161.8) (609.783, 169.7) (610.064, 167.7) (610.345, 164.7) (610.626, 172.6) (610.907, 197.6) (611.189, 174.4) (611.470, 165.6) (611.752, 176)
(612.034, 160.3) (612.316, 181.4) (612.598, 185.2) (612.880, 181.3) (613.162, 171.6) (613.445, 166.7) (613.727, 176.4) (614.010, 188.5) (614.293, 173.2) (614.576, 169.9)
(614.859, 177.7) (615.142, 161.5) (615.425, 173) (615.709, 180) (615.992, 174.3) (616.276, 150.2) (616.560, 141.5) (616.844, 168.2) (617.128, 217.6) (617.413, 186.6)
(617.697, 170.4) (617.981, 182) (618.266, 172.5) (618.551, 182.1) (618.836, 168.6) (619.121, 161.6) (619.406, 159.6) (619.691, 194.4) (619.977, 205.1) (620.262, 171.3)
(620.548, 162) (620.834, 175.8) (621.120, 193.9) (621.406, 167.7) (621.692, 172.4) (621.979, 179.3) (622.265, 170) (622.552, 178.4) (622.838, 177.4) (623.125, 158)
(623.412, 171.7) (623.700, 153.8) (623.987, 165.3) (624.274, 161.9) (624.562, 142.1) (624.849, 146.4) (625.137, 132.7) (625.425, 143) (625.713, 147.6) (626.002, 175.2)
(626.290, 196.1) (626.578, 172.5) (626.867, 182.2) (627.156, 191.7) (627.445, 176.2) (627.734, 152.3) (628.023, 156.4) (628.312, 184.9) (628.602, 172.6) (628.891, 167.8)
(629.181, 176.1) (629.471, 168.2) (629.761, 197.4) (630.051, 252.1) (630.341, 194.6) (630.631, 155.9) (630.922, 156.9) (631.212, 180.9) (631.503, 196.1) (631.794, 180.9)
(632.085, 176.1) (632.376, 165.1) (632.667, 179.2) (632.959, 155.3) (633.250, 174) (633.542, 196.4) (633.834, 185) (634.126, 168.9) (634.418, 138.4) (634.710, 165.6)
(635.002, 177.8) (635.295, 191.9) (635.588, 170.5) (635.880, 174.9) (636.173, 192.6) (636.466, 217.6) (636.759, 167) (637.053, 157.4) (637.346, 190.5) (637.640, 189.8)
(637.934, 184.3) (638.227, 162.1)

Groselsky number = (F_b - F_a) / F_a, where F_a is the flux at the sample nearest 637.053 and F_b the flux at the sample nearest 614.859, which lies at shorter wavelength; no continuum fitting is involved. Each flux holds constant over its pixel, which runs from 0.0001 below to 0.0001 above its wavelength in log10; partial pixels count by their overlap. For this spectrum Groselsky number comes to 0.13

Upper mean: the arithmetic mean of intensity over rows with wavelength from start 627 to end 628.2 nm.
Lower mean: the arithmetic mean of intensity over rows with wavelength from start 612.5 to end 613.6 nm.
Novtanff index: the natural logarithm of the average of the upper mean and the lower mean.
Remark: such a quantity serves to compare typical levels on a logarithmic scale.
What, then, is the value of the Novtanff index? 5.15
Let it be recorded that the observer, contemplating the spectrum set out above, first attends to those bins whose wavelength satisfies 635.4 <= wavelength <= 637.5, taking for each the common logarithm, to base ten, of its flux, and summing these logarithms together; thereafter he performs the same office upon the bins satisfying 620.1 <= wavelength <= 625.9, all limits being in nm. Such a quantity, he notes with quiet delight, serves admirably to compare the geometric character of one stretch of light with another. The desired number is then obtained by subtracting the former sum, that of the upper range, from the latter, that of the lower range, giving 28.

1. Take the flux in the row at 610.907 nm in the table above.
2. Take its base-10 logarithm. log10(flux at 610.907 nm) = 2.30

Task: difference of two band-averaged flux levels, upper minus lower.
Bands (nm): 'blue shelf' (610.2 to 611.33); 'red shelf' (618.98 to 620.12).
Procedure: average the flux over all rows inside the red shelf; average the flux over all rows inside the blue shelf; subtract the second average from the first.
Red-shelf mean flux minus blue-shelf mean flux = 3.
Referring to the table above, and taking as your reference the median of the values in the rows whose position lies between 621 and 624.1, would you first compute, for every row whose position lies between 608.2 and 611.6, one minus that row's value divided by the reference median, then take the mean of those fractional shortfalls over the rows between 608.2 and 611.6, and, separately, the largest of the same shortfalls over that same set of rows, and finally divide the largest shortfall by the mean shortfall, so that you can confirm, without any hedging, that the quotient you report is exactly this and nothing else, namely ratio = -14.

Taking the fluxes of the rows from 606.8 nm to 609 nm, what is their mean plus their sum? 1583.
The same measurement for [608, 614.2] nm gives 4002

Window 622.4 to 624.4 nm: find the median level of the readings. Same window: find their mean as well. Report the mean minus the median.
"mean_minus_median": 1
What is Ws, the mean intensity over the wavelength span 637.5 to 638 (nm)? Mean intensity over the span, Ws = 187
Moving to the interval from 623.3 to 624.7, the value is 159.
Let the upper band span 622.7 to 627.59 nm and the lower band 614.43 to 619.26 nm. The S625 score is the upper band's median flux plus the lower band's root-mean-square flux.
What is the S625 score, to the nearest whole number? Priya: 339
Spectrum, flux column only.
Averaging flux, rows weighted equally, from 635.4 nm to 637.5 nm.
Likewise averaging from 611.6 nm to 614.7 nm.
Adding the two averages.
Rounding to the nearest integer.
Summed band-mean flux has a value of 357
